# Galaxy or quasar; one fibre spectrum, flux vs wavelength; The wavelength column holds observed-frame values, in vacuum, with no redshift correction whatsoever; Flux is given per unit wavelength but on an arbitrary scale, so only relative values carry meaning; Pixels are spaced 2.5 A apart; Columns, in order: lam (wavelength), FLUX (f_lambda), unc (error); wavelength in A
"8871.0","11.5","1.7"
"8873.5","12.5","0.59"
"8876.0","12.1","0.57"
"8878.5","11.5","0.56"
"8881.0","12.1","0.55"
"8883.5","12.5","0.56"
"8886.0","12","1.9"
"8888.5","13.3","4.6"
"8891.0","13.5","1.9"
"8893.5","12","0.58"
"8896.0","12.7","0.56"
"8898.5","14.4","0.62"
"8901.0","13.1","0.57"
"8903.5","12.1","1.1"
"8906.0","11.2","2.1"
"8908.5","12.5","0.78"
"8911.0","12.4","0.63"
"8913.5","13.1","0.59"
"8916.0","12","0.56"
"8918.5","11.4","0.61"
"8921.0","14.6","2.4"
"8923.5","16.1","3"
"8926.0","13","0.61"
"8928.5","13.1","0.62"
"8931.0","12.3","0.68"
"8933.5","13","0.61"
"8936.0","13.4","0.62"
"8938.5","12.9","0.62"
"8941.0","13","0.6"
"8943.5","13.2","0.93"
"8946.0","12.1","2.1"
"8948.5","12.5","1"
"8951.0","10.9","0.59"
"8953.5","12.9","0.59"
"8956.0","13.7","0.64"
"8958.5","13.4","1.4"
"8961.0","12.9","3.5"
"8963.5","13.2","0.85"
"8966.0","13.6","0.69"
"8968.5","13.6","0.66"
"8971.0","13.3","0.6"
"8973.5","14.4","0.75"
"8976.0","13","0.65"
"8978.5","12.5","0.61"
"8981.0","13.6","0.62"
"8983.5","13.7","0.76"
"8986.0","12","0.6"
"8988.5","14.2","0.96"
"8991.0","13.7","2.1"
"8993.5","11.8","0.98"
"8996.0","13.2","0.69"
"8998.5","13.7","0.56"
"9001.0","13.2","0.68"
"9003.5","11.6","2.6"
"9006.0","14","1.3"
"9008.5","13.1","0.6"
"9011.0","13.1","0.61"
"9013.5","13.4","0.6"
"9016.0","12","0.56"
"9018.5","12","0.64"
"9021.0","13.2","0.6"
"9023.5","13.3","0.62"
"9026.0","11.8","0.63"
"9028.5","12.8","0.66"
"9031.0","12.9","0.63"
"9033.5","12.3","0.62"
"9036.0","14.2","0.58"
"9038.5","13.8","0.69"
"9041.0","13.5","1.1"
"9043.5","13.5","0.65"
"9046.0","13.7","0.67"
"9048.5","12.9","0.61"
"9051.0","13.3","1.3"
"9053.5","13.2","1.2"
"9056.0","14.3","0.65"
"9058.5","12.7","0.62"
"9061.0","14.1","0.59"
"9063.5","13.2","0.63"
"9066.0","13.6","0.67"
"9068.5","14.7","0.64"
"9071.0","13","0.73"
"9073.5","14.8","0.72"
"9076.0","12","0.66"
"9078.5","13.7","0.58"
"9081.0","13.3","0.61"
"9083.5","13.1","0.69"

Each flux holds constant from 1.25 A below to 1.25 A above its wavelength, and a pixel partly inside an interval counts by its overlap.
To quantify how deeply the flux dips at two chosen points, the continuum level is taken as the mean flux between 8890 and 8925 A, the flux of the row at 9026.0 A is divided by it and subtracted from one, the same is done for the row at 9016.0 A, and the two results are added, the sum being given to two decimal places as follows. 0.16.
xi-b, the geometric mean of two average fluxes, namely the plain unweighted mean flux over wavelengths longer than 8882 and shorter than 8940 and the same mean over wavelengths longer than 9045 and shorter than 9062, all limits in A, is 13.2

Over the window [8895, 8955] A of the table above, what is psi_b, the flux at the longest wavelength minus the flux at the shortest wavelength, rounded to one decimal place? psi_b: 0.2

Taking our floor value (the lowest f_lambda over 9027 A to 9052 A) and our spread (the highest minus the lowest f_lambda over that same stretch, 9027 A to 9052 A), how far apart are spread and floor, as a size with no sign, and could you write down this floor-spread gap 10.4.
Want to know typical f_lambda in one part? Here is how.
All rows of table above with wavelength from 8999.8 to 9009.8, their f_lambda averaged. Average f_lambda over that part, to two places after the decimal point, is 12.97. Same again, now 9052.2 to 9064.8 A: 13.50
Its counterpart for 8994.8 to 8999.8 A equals 13.45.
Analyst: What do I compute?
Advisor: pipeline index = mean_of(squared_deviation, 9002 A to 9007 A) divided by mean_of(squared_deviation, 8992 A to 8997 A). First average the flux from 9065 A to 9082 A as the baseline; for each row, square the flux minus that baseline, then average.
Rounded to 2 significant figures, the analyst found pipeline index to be 1.2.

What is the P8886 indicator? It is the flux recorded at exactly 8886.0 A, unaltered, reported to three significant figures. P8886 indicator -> 12.0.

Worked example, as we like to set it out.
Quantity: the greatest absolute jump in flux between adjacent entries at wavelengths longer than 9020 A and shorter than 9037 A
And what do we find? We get 1.9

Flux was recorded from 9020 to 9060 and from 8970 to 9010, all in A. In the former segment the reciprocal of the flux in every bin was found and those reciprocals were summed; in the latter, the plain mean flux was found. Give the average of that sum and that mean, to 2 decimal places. 7.20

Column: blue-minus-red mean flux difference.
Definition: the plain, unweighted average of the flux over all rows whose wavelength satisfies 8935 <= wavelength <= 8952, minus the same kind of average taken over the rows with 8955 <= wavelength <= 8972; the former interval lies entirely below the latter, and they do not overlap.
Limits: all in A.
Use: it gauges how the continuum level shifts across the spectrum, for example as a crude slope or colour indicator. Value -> -0.8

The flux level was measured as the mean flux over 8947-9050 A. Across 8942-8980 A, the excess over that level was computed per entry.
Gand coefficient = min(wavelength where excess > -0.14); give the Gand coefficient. 8943.5 A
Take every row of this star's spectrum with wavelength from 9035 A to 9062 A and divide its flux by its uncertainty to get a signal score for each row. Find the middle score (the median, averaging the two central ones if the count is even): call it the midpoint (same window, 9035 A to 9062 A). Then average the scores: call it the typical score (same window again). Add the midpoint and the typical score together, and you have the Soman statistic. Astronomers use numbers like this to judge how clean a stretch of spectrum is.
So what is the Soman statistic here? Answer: 39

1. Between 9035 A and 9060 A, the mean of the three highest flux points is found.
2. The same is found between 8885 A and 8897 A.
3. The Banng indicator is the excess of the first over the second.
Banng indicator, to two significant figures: 0.93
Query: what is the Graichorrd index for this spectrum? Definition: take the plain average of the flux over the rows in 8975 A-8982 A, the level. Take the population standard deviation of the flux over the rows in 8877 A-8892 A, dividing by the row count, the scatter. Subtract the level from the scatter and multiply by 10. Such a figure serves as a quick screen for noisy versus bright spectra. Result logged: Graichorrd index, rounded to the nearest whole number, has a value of -123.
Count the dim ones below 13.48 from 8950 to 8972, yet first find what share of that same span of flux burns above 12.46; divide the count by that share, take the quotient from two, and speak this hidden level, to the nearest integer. -5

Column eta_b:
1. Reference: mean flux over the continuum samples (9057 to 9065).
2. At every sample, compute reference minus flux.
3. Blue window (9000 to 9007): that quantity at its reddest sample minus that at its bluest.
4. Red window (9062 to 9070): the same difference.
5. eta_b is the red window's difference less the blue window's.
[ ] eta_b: -0.7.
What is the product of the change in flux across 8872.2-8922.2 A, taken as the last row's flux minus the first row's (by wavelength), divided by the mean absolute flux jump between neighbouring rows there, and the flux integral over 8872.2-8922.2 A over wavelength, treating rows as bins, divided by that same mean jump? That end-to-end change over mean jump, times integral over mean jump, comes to 1452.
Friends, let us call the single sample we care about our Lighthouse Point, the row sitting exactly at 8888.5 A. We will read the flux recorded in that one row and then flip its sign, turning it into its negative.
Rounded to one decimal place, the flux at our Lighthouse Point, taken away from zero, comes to -13.3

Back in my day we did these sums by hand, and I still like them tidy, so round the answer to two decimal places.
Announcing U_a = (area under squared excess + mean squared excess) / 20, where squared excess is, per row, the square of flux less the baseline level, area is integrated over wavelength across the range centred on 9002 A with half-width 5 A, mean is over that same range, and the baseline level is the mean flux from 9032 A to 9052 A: 0.51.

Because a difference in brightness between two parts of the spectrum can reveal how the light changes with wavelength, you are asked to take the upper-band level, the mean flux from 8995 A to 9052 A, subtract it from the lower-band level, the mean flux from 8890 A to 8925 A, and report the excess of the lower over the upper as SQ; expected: -0.1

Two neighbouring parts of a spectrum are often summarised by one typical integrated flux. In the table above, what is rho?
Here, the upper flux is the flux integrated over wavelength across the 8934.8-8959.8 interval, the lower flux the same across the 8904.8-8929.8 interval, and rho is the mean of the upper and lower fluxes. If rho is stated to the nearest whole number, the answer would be 322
